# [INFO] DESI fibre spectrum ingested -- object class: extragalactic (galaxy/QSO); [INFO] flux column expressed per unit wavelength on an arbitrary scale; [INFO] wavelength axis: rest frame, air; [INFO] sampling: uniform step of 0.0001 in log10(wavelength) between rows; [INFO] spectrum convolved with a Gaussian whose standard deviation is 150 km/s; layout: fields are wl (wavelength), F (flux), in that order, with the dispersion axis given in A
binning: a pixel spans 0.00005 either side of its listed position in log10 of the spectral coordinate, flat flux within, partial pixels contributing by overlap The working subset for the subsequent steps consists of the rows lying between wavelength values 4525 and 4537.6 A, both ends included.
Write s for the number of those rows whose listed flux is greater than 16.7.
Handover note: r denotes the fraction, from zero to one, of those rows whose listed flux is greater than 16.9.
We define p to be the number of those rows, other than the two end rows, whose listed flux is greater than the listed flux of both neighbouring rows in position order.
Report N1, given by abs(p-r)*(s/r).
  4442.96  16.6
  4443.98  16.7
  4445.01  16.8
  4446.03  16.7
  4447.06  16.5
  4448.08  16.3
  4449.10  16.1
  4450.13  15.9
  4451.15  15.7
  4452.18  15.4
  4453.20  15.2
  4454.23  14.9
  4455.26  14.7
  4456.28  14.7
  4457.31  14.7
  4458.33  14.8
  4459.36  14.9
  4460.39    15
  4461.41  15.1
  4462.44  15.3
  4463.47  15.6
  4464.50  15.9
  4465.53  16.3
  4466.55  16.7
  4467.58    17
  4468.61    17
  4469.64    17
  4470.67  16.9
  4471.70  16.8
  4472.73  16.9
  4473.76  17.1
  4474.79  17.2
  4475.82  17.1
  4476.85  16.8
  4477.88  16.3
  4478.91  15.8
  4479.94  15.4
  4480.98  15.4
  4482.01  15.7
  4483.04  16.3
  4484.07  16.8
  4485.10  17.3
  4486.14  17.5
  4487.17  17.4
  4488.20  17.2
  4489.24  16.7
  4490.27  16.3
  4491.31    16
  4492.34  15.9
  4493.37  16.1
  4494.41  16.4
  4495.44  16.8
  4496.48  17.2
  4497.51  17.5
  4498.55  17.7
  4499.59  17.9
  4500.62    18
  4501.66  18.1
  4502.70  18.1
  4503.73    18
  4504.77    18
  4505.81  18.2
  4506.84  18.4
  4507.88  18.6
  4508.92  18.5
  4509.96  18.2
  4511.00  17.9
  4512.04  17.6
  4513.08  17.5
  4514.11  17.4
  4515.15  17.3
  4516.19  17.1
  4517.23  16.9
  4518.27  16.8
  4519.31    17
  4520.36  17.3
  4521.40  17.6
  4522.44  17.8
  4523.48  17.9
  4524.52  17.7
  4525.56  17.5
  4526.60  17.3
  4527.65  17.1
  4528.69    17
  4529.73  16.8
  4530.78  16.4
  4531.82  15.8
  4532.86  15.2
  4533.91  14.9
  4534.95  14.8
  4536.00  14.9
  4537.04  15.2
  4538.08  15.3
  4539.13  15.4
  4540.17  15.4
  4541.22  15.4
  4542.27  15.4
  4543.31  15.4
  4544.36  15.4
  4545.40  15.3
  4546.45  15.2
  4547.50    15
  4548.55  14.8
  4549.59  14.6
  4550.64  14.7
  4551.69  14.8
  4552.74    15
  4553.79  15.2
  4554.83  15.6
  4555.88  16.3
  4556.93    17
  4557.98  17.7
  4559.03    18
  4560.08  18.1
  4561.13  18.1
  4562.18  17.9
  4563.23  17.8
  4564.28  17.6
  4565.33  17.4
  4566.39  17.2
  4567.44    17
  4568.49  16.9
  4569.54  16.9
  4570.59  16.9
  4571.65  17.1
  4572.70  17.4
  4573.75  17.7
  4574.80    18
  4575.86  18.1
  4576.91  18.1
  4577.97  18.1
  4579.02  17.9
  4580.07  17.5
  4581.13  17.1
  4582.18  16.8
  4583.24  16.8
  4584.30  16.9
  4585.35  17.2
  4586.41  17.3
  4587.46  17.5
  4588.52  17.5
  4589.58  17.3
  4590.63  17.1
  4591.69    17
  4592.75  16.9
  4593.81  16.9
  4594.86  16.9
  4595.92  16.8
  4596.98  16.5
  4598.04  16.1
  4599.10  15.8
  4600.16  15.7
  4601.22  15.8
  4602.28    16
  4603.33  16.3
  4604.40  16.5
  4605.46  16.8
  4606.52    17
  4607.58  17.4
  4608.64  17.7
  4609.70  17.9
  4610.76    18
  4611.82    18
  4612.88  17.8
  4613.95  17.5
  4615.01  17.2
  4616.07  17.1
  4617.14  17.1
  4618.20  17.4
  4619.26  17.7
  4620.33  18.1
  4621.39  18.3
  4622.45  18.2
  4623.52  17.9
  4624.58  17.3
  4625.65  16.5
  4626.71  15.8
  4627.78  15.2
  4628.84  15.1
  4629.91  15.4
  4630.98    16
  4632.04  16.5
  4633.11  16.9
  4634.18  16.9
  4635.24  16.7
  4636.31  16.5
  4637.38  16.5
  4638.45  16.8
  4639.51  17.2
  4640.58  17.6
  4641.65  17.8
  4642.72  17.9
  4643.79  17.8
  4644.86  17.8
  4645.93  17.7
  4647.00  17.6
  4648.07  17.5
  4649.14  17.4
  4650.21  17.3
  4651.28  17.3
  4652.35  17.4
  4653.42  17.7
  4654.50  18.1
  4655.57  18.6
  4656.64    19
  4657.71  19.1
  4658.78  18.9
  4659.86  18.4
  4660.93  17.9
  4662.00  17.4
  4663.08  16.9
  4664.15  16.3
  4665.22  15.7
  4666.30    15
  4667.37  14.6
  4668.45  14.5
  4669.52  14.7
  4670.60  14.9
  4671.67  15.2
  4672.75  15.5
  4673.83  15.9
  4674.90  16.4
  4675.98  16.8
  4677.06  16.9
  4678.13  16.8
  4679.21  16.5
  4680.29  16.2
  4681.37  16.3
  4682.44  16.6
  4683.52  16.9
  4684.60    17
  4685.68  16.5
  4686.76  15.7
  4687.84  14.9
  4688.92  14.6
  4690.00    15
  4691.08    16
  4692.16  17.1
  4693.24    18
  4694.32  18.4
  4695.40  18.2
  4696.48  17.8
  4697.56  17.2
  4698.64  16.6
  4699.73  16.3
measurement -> 5.0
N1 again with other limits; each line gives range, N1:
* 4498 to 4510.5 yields 0.0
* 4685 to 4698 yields 6.0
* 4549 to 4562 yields 5.0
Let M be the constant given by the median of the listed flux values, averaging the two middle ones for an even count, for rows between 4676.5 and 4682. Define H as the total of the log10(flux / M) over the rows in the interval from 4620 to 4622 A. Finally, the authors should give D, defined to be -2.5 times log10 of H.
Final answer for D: 2.7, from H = 0.09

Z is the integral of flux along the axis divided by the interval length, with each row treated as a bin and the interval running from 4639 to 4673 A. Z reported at 17.1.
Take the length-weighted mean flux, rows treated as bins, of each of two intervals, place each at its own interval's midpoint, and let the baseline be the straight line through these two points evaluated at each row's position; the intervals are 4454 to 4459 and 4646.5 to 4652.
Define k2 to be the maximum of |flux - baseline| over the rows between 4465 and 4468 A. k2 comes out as 2.09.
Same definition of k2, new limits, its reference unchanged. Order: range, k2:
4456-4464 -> 0.74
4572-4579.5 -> 1.69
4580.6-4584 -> 0.62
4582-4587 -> 0.74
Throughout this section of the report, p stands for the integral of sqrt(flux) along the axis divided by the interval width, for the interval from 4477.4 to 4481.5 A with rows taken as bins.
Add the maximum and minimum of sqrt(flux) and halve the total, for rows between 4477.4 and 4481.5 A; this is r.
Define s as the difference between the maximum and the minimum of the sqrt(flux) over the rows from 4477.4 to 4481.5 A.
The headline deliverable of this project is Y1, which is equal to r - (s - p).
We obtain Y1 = 7.83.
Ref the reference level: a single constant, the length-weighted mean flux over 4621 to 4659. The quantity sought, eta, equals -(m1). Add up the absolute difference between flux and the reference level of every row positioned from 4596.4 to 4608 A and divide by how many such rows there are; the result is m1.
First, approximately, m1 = 0.9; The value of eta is -0.9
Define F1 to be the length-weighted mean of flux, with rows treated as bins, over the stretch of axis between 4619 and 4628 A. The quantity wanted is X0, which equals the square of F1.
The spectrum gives 298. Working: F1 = 17.3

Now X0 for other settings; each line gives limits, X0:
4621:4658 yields 297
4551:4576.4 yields 291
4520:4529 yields 306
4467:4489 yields 279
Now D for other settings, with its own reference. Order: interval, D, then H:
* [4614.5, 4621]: 2.1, 0.14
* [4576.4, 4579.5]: 2.3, 0.12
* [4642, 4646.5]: 2.2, 0.13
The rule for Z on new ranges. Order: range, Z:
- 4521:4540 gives 16.3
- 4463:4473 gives 16.6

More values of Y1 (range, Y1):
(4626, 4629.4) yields 7.77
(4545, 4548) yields 7.74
